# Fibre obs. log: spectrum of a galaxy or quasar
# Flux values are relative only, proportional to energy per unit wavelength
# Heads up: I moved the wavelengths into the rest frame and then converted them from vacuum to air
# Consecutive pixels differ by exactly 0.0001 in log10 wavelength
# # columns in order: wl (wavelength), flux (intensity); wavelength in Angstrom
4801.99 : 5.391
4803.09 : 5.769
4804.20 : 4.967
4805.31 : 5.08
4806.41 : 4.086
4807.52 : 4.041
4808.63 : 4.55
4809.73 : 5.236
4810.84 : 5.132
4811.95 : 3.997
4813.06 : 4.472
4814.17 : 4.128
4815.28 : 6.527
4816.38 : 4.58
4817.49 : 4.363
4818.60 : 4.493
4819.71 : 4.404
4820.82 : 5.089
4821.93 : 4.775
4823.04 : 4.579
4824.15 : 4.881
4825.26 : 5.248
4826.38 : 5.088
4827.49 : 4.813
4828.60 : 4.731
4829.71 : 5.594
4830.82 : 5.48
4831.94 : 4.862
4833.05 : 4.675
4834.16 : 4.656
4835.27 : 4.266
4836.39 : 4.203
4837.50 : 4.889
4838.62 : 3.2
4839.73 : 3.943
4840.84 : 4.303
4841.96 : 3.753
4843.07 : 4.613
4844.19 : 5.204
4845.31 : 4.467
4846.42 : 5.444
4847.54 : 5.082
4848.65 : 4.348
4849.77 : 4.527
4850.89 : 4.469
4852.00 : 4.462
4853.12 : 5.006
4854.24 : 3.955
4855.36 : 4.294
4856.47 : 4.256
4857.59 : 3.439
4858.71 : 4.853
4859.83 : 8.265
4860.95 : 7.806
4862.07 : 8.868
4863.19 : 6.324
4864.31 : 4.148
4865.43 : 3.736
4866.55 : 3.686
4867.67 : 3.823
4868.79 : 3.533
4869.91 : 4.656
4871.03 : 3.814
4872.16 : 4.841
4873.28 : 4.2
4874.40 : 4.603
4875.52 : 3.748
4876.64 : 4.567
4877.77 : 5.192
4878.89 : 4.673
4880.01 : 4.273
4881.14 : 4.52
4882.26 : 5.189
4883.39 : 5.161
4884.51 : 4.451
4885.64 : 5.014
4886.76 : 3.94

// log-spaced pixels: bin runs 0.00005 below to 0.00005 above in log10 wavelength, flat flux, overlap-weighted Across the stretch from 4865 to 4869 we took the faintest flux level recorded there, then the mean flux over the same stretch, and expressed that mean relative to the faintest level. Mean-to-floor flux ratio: 1.05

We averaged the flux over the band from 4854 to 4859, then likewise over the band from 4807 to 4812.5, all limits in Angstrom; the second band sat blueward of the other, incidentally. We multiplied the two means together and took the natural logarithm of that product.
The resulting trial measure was 2.95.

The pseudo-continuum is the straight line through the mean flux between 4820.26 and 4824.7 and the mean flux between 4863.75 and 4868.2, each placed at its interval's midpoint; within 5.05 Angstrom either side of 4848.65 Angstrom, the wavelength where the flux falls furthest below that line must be 4848.65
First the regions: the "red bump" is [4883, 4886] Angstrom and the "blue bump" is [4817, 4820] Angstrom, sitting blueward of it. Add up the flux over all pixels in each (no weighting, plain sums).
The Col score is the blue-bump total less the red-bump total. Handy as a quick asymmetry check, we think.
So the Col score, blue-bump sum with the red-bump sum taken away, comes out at -1.4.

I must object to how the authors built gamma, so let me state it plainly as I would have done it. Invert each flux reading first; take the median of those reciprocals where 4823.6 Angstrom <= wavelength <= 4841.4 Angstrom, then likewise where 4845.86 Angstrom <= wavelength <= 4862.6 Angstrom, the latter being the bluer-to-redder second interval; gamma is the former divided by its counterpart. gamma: 0.95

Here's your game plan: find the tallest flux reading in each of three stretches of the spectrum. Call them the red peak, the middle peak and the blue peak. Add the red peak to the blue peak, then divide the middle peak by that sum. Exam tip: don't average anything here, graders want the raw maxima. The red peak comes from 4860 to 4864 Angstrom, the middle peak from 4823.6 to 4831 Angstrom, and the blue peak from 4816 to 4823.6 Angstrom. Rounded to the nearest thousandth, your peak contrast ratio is 0.401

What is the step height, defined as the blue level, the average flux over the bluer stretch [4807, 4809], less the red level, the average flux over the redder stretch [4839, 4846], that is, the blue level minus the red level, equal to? -0.1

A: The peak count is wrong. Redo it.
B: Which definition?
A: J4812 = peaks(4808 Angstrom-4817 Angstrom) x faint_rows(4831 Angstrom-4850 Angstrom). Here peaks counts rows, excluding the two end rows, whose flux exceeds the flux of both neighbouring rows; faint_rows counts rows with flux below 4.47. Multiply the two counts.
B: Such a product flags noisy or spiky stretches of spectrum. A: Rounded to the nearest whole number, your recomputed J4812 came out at 24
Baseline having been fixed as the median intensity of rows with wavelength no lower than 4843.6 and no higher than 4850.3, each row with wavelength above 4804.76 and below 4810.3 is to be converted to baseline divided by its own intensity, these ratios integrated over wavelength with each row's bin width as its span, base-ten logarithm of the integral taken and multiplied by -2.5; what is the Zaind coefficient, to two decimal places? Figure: -1.92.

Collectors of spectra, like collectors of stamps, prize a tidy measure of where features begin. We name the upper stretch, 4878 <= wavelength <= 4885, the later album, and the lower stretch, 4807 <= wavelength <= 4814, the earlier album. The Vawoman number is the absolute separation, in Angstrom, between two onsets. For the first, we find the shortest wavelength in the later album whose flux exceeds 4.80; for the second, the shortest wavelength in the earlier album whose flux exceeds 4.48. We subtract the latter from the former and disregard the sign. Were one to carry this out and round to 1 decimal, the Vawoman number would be 73.6 Angstrom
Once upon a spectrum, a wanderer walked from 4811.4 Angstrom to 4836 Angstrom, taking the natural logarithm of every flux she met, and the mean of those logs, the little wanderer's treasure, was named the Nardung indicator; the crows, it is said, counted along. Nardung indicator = 1.56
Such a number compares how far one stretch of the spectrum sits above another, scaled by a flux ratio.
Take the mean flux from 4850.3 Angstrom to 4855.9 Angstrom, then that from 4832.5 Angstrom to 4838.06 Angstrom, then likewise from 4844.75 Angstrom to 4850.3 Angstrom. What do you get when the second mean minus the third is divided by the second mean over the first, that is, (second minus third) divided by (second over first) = -0.23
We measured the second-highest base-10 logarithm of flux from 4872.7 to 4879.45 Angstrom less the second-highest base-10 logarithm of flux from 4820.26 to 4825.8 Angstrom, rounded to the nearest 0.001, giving -0.037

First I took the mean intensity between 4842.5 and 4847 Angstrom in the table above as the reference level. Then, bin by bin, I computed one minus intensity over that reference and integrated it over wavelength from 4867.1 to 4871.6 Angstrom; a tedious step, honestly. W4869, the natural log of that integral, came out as -0.12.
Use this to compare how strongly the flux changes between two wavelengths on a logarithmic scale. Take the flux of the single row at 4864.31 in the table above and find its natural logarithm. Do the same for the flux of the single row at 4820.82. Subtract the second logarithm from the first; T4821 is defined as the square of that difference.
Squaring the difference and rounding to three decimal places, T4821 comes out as 0.042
